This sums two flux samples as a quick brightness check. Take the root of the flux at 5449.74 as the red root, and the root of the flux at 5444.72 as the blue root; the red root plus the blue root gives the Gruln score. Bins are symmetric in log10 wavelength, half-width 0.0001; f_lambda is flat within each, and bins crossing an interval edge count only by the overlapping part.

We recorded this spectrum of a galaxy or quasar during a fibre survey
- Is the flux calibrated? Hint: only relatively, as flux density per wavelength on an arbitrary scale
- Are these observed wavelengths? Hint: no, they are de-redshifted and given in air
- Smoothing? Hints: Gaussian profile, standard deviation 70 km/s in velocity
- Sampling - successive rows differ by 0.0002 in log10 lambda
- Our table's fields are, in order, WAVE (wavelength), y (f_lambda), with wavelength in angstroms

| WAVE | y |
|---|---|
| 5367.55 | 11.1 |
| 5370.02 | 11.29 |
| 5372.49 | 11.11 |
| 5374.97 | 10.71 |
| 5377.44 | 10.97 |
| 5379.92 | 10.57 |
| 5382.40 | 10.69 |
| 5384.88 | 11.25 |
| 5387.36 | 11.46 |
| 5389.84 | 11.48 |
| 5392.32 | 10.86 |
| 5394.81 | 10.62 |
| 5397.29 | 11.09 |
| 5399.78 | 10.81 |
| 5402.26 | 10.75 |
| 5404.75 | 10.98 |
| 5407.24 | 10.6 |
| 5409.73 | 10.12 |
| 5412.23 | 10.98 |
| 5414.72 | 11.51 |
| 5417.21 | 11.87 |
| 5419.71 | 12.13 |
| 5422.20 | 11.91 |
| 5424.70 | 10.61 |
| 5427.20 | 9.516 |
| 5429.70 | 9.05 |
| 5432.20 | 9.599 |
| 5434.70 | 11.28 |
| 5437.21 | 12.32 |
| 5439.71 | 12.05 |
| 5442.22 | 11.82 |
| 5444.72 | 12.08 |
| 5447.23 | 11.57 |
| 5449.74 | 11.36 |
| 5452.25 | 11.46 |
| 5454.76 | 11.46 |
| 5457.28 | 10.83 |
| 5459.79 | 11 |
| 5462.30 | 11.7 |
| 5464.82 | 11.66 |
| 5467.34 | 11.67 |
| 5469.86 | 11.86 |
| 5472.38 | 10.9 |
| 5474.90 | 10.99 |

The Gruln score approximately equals 6.85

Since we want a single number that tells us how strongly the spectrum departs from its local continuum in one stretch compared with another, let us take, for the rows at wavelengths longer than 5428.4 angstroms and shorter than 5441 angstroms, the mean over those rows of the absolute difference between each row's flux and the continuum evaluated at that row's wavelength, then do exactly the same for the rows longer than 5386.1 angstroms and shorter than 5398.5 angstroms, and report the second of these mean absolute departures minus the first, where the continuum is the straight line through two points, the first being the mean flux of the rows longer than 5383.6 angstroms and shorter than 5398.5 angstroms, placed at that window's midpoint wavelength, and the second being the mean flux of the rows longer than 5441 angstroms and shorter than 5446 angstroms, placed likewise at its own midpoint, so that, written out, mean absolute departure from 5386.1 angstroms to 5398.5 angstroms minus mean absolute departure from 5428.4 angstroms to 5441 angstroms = -0.85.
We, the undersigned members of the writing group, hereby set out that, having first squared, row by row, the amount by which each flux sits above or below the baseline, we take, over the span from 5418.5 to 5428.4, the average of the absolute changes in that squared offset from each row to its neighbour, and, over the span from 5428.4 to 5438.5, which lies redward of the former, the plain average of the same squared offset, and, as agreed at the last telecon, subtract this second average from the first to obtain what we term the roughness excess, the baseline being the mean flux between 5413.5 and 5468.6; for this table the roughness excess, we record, -1.2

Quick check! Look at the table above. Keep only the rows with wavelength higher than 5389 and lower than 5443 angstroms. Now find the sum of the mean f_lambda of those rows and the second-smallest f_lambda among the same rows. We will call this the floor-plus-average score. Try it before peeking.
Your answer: 20.5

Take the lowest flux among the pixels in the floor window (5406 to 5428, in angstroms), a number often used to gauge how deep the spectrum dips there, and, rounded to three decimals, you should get 9.516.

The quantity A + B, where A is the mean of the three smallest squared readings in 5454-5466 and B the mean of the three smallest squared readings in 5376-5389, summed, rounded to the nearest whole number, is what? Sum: 239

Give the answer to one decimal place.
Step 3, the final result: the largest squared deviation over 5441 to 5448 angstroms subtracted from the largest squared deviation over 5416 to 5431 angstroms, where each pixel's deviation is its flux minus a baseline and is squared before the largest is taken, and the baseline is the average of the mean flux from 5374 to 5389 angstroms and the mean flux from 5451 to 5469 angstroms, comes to 3.7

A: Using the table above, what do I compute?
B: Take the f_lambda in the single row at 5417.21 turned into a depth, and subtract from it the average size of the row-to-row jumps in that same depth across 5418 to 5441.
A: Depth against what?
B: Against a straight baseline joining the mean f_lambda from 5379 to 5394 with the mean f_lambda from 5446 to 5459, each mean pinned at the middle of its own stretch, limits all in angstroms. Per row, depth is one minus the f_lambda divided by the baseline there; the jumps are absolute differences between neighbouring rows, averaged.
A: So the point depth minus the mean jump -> -0.14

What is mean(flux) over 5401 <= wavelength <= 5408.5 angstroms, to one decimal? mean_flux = 10.8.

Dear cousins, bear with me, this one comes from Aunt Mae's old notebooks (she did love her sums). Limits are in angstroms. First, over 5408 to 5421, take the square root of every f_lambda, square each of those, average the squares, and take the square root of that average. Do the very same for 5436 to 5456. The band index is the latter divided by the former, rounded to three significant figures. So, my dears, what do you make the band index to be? 1.02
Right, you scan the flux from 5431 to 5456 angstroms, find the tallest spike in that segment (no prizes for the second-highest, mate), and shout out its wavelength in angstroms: 5437.21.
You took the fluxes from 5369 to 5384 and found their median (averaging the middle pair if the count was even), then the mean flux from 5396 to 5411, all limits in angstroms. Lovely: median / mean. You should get 1.01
